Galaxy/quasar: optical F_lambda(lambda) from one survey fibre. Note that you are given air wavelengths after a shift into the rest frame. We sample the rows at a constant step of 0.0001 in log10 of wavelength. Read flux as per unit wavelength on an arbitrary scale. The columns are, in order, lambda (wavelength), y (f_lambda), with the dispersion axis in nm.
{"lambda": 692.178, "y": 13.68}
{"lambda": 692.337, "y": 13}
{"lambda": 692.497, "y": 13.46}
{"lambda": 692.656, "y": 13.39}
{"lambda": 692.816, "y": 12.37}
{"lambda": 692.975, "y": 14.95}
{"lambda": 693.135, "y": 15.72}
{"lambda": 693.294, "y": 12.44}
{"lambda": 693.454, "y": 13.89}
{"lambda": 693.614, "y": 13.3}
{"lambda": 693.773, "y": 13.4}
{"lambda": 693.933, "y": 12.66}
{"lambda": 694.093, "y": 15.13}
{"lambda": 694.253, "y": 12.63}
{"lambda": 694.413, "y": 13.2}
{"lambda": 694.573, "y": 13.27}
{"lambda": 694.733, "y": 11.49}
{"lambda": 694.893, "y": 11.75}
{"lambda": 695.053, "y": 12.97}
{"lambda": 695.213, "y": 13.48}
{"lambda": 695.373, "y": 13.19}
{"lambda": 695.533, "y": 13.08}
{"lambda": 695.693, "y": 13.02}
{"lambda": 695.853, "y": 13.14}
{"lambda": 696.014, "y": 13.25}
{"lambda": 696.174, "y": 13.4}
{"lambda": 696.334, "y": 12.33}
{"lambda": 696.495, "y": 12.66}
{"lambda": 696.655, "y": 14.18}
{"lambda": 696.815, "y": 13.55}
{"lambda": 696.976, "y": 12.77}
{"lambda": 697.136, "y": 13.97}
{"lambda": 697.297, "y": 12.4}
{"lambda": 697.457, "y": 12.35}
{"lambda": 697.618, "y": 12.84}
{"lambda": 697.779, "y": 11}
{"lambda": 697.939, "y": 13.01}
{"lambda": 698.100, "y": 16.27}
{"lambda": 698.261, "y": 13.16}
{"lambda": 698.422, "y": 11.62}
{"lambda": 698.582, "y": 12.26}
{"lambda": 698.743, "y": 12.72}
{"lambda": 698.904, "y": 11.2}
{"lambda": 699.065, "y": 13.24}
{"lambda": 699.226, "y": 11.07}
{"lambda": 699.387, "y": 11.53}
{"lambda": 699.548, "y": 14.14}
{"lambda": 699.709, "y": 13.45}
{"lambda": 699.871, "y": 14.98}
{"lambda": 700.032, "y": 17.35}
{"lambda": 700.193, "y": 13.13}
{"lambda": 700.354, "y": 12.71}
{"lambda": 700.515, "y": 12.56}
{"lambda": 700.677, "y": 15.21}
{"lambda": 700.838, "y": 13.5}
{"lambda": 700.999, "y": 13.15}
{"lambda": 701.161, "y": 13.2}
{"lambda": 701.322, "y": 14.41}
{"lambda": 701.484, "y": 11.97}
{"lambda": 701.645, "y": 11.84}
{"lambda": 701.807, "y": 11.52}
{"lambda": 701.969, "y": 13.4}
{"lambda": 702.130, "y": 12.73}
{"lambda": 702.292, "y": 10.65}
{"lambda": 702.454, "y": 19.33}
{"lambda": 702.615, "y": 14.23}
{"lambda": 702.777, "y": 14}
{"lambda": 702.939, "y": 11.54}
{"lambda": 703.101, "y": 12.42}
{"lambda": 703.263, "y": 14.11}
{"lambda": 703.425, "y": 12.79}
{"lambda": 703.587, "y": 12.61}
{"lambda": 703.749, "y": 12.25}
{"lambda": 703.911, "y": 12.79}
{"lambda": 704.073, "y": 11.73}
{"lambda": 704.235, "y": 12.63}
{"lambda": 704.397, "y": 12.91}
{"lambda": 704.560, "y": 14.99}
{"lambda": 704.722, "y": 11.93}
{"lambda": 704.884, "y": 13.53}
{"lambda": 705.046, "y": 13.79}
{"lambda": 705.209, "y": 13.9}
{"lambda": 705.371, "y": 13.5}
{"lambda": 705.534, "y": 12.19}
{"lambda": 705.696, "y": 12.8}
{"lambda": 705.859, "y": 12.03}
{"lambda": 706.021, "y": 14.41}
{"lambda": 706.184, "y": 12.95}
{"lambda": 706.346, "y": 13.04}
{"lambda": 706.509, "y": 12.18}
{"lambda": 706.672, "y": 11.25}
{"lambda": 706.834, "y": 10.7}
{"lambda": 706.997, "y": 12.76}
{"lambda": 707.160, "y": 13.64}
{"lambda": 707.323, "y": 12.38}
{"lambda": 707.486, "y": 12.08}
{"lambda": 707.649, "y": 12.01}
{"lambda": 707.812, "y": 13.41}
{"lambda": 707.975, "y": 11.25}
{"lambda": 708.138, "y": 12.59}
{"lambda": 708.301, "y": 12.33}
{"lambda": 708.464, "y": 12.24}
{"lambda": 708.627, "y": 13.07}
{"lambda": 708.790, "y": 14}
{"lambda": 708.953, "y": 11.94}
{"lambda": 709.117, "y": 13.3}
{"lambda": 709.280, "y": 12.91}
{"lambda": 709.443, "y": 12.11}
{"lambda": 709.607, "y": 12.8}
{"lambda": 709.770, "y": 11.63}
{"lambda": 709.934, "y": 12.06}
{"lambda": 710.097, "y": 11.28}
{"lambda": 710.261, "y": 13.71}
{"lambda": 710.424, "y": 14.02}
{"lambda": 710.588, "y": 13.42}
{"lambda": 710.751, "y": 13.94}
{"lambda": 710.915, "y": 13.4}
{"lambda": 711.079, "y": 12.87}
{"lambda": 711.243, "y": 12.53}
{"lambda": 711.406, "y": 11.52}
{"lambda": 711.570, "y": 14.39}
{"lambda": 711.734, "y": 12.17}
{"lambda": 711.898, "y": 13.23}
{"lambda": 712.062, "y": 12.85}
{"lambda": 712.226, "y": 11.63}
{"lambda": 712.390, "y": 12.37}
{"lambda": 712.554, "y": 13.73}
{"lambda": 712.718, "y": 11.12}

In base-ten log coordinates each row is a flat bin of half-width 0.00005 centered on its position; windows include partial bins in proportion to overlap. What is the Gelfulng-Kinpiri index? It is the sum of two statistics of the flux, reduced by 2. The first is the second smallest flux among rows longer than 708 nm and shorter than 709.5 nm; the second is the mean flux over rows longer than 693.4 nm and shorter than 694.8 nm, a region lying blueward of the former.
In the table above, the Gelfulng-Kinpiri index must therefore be 23.3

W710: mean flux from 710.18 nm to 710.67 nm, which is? 13.7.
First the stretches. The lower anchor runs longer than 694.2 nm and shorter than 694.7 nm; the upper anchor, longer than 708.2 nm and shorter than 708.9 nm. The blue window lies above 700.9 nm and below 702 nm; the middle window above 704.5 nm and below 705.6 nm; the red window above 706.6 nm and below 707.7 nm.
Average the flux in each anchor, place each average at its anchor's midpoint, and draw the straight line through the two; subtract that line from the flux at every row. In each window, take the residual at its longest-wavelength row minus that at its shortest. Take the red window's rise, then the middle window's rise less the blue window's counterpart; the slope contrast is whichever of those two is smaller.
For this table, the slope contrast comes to -3.0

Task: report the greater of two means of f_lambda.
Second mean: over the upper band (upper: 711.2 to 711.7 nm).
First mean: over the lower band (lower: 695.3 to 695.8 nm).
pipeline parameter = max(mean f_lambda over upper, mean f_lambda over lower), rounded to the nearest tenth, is 13.1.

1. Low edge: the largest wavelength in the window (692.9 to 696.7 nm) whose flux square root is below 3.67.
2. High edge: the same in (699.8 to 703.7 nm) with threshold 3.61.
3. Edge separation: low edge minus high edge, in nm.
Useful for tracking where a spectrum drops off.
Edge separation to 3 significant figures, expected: -7.09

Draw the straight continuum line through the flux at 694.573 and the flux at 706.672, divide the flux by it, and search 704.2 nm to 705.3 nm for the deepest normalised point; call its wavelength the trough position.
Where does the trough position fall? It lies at 704.722 nm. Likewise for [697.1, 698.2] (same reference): 697.779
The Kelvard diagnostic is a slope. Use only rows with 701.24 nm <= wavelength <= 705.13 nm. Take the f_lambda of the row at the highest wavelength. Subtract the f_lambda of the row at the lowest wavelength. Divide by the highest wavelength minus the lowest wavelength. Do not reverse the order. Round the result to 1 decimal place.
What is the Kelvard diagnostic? -0.2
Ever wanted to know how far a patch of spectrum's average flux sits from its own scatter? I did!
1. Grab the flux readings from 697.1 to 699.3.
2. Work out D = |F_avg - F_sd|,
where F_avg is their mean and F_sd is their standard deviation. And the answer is 11.3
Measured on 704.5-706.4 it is 12.3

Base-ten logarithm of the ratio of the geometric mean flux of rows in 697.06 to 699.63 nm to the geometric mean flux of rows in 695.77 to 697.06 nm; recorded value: -0.018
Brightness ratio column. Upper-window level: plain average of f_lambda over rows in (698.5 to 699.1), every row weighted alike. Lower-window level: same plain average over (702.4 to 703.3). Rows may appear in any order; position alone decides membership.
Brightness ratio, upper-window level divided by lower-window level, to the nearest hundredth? 0.87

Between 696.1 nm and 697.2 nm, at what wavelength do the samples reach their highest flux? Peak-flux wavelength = 696.655 nm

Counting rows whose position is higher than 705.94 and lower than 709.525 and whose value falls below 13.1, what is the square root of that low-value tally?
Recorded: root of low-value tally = 4.12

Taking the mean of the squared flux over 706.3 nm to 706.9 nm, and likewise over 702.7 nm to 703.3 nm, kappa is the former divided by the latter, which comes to 0.82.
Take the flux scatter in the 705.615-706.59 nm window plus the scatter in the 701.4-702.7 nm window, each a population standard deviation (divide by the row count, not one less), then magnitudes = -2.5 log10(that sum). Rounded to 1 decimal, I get -1.3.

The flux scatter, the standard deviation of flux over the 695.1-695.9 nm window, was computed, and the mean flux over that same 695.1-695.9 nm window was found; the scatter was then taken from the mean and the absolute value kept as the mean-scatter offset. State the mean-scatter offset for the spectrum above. 13.0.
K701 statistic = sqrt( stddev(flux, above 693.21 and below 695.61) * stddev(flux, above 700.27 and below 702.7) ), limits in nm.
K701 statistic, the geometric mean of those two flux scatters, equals 1.3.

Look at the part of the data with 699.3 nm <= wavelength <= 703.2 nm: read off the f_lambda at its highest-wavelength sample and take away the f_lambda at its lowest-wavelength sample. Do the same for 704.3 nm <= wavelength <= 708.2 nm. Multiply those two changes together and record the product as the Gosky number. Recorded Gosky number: -0.28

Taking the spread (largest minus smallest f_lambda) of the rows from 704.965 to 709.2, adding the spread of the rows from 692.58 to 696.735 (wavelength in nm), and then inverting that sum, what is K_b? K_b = 0.126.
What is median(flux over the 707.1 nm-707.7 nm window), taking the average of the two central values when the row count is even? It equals 12.2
